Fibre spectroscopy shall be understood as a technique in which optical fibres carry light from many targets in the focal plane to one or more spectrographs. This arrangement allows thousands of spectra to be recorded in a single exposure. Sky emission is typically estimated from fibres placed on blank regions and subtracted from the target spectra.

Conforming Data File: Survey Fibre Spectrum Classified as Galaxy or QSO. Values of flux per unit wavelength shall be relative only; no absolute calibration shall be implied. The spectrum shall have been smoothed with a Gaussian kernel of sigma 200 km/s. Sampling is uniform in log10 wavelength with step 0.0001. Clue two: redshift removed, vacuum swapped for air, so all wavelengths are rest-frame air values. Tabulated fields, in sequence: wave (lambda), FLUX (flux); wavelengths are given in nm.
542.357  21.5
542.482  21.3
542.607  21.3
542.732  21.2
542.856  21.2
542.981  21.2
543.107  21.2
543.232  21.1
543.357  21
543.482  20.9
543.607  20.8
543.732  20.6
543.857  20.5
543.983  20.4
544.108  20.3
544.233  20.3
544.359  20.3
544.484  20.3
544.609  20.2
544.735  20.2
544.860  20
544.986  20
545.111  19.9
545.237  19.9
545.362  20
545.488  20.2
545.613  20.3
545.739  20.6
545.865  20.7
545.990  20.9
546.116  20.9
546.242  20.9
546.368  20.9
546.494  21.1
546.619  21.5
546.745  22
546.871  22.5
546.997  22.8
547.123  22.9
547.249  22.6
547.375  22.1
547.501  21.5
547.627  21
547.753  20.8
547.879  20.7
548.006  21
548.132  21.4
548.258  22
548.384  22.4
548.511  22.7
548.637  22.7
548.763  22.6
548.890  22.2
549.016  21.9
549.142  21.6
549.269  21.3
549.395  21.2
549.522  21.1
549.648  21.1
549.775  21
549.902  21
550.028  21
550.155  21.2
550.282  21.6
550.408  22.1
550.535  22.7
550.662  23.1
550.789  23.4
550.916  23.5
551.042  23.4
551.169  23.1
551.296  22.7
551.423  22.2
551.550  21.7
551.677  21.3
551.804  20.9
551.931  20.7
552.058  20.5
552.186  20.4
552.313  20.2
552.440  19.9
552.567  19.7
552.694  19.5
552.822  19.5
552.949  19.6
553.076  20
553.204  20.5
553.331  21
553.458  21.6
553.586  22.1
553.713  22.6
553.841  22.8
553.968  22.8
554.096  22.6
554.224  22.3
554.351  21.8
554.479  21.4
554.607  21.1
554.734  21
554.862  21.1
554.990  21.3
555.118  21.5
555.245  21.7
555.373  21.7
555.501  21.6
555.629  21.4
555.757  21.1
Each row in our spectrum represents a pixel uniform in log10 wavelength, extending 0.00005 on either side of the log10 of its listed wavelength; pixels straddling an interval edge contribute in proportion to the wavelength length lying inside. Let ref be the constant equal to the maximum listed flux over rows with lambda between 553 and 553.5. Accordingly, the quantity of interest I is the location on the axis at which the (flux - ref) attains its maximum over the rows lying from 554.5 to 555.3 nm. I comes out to 555.245 nm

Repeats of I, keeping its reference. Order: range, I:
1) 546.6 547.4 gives 547.123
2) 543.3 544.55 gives 543.357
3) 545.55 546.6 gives 546.494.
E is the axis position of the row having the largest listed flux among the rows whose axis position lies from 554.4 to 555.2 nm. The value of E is 555.118 nm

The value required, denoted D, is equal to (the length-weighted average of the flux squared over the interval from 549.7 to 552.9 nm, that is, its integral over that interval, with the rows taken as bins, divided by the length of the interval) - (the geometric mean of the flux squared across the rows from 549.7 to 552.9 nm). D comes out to 2.6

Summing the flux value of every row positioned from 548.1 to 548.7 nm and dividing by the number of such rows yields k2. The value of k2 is 22.2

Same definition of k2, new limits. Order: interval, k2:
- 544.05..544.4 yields 20.3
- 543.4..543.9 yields 20.7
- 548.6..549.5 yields 21.9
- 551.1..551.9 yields 22.0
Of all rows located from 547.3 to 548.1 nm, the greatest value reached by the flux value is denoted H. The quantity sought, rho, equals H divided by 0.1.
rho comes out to 221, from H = 22.1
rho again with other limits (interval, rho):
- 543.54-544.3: 208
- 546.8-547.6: 229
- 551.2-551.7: 227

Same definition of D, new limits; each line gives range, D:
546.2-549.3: 1.5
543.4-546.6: 1.1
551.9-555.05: 2.3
